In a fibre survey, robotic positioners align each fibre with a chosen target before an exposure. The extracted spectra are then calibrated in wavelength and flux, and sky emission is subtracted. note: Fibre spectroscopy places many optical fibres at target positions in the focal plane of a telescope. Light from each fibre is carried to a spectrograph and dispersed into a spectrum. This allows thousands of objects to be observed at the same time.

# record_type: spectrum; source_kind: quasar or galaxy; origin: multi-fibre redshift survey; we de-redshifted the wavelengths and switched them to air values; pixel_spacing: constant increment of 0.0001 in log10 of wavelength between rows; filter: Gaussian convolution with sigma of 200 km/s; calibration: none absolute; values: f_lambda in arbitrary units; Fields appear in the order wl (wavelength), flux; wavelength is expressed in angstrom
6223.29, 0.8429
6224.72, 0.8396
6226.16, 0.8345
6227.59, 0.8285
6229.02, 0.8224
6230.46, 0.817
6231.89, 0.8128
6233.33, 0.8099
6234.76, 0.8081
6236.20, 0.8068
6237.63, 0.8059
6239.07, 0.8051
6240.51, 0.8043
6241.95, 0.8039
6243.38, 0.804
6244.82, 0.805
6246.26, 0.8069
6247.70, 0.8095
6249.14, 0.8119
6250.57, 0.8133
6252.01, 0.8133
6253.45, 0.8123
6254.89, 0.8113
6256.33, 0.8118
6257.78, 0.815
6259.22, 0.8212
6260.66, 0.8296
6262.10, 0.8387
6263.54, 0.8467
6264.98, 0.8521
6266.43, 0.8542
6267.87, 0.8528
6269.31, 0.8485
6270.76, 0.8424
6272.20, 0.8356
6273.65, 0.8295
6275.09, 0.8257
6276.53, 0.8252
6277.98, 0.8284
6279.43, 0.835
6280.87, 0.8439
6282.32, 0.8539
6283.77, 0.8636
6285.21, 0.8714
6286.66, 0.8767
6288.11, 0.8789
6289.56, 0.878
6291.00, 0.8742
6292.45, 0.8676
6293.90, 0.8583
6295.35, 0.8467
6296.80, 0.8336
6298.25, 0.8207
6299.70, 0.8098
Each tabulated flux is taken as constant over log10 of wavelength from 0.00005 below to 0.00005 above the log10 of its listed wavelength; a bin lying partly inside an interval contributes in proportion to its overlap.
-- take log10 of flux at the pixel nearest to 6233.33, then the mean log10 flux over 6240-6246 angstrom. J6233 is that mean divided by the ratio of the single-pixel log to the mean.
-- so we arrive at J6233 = -0.10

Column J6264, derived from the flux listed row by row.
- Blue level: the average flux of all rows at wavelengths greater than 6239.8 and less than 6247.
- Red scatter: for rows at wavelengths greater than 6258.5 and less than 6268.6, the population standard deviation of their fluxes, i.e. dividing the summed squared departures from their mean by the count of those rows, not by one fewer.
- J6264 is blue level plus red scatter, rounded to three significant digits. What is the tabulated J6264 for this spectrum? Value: 0.817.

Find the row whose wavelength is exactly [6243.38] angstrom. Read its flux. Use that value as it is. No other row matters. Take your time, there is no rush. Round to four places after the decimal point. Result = 0.8040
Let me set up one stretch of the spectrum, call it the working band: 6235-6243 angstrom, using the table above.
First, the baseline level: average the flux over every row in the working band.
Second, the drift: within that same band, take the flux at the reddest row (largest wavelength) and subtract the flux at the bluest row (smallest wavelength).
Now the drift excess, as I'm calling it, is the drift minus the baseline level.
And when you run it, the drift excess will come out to -0.808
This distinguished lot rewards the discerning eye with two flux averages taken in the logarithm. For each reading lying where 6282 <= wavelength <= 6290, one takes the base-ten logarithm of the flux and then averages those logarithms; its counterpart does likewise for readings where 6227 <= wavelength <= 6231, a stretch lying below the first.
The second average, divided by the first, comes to 1.41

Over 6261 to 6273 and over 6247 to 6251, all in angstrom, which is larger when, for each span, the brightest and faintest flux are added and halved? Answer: 0.845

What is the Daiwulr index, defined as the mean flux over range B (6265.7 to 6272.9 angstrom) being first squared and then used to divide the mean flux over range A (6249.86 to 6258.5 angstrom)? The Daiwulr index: 1.13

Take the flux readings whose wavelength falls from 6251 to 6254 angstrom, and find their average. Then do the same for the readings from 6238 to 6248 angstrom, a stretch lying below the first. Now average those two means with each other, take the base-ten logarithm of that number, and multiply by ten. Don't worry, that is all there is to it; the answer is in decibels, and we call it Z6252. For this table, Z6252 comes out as -0.92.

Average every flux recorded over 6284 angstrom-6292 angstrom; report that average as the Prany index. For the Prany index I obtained 0.876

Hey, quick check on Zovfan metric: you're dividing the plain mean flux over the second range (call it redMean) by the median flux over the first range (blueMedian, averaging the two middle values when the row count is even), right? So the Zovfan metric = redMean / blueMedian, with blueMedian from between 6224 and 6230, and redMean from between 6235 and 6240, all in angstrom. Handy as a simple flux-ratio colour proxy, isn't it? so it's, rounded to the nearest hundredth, 0.97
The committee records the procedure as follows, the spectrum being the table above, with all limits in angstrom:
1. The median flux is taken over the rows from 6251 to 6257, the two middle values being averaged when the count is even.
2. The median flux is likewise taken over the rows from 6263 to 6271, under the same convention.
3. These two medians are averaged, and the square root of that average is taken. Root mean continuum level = 0.912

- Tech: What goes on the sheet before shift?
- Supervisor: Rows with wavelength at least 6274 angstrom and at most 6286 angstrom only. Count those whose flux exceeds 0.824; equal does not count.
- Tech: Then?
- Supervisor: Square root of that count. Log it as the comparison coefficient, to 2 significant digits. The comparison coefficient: 2.8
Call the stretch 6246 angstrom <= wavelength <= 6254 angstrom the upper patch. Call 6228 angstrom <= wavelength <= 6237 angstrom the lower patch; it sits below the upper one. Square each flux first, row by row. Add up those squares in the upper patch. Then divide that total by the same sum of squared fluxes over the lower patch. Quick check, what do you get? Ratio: 0.996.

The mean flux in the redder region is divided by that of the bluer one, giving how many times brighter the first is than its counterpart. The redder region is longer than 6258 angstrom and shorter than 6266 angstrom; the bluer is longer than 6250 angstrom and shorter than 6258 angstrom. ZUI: 1.03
